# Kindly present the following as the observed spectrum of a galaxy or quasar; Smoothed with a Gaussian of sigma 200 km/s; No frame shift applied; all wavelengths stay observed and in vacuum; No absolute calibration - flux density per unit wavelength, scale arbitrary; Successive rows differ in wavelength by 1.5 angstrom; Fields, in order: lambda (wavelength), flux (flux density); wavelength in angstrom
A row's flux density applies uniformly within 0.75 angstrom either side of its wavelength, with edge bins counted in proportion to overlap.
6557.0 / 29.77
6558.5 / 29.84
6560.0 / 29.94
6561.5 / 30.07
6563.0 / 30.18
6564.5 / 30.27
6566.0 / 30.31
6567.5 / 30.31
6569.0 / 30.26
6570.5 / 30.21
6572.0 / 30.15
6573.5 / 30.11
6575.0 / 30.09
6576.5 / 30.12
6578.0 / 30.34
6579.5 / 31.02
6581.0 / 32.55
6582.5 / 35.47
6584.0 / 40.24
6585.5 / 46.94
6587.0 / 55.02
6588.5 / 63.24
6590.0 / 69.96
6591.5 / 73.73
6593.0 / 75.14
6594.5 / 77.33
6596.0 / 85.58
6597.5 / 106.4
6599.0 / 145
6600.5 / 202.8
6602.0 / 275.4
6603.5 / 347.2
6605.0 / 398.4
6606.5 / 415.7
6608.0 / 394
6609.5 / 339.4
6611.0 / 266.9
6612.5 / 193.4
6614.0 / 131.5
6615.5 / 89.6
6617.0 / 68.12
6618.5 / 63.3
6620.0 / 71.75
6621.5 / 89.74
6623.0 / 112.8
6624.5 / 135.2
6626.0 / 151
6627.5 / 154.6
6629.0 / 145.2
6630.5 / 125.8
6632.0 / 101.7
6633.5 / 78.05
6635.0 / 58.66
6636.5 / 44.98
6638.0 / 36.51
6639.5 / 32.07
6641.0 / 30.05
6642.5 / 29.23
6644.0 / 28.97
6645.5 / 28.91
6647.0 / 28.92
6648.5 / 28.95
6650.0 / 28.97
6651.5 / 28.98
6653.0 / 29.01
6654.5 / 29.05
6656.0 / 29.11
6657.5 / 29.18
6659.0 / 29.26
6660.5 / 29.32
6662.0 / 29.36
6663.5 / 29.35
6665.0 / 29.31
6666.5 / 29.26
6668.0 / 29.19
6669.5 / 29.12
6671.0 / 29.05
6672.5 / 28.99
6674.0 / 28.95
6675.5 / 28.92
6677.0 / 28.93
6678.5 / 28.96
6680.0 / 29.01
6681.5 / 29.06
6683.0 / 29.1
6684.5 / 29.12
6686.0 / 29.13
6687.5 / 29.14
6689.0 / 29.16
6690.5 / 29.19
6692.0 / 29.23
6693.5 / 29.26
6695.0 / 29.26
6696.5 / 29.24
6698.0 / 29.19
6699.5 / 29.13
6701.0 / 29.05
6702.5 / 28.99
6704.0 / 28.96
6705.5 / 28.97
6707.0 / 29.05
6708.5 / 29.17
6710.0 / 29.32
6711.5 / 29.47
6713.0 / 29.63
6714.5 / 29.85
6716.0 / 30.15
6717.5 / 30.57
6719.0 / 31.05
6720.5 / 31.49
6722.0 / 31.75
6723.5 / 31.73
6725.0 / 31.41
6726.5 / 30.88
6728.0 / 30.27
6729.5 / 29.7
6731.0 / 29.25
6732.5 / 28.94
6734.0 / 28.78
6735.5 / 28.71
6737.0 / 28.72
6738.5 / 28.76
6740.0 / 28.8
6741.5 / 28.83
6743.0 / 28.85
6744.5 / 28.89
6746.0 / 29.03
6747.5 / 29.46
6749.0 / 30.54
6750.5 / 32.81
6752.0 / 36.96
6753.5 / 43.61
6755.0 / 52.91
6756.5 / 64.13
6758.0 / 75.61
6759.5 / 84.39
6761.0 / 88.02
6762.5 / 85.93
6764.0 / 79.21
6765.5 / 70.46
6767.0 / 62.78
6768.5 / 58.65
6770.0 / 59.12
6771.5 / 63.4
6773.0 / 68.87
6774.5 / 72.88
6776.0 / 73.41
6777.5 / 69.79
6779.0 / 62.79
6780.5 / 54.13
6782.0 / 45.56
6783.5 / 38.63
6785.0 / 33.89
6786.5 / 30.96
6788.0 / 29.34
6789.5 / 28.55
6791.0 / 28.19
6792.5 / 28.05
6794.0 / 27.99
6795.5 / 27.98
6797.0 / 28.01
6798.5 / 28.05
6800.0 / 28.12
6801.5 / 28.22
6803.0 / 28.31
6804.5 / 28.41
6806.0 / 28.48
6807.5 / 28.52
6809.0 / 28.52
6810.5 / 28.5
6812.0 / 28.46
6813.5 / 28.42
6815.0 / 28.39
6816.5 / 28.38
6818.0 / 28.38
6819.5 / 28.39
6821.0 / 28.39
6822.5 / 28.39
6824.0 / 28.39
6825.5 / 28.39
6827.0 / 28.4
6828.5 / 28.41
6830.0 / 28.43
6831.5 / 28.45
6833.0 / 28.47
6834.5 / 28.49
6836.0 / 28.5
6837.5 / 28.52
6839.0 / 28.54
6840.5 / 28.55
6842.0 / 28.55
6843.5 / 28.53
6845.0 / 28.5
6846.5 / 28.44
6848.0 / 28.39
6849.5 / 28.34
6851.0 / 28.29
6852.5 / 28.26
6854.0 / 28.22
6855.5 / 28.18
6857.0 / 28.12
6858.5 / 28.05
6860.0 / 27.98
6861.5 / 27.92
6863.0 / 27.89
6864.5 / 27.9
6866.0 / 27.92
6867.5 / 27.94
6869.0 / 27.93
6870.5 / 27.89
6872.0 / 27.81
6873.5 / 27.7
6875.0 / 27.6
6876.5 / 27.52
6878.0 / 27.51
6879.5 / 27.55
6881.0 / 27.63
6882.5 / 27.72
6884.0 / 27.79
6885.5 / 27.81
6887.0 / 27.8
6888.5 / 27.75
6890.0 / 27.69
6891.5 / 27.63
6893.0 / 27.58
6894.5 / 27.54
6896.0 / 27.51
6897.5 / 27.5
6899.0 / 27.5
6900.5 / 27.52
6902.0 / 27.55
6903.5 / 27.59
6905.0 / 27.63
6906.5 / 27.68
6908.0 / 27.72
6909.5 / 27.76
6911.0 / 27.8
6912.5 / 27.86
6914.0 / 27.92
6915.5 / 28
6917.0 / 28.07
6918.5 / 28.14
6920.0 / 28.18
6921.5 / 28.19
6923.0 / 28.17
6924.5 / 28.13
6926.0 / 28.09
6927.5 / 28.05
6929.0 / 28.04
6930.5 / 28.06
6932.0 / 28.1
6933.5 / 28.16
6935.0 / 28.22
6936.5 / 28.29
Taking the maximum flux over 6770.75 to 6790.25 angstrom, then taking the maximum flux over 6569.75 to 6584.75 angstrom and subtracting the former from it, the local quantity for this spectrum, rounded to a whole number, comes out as -33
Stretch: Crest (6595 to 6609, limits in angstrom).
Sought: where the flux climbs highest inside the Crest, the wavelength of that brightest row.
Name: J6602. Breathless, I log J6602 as 6606.5 angstrom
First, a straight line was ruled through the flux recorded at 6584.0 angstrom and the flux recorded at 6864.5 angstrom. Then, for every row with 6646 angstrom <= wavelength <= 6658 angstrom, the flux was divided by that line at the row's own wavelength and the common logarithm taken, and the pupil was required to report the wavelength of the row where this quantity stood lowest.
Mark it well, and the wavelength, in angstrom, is 6647.0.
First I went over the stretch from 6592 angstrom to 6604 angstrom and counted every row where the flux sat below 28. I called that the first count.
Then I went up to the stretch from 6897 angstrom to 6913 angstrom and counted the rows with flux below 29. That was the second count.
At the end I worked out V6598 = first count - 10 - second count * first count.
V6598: -10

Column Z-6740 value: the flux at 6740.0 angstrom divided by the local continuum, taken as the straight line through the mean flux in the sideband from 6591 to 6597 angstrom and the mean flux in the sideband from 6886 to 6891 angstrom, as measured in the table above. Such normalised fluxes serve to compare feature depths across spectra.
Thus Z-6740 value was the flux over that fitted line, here 0.54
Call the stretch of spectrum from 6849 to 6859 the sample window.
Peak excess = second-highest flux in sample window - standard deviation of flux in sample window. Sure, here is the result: 28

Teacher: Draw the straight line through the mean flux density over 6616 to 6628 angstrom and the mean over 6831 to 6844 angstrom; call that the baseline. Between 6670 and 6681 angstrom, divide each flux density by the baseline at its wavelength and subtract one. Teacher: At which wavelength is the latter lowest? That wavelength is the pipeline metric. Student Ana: 6671.0 angstrom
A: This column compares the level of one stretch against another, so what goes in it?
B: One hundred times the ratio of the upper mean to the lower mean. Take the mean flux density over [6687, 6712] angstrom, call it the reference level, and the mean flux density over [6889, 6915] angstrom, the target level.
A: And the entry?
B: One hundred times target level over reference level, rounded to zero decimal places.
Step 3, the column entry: 95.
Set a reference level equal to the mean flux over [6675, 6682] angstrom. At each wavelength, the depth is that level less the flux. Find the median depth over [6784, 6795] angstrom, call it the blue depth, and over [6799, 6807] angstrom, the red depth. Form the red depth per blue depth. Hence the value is 1.6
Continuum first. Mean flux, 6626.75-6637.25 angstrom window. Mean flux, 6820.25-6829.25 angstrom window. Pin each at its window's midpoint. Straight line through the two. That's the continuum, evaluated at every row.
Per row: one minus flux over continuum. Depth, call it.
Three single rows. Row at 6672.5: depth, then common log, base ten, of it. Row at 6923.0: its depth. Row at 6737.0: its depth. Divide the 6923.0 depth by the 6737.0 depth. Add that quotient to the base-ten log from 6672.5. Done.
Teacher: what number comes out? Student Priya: 7.7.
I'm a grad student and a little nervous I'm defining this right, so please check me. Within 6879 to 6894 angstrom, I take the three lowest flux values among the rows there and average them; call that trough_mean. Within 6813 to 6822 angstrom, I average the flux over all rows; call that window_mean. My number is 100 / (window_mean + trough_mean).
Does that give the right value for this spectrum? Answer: 1.8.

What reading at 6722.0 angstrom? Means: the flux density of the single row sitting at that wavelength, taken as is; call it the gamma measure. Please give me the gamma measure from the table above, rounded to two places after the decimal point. 31.75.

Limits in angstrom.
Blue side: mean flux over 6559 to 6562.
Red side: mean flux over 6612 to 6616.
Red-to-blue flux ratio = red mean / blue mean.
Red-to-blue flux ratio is 4.6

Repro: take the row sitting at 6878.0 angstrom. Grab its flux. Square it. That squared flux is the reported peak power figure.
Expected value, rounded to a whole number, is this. 757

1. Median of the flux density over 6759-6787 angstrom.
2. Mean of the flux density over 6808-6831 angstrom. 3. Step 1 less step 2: 35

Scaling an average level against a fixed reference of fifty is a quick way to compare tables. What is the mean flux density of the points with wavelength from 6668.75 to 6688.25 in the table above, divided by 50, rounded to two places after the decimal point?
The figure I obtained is 0.58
